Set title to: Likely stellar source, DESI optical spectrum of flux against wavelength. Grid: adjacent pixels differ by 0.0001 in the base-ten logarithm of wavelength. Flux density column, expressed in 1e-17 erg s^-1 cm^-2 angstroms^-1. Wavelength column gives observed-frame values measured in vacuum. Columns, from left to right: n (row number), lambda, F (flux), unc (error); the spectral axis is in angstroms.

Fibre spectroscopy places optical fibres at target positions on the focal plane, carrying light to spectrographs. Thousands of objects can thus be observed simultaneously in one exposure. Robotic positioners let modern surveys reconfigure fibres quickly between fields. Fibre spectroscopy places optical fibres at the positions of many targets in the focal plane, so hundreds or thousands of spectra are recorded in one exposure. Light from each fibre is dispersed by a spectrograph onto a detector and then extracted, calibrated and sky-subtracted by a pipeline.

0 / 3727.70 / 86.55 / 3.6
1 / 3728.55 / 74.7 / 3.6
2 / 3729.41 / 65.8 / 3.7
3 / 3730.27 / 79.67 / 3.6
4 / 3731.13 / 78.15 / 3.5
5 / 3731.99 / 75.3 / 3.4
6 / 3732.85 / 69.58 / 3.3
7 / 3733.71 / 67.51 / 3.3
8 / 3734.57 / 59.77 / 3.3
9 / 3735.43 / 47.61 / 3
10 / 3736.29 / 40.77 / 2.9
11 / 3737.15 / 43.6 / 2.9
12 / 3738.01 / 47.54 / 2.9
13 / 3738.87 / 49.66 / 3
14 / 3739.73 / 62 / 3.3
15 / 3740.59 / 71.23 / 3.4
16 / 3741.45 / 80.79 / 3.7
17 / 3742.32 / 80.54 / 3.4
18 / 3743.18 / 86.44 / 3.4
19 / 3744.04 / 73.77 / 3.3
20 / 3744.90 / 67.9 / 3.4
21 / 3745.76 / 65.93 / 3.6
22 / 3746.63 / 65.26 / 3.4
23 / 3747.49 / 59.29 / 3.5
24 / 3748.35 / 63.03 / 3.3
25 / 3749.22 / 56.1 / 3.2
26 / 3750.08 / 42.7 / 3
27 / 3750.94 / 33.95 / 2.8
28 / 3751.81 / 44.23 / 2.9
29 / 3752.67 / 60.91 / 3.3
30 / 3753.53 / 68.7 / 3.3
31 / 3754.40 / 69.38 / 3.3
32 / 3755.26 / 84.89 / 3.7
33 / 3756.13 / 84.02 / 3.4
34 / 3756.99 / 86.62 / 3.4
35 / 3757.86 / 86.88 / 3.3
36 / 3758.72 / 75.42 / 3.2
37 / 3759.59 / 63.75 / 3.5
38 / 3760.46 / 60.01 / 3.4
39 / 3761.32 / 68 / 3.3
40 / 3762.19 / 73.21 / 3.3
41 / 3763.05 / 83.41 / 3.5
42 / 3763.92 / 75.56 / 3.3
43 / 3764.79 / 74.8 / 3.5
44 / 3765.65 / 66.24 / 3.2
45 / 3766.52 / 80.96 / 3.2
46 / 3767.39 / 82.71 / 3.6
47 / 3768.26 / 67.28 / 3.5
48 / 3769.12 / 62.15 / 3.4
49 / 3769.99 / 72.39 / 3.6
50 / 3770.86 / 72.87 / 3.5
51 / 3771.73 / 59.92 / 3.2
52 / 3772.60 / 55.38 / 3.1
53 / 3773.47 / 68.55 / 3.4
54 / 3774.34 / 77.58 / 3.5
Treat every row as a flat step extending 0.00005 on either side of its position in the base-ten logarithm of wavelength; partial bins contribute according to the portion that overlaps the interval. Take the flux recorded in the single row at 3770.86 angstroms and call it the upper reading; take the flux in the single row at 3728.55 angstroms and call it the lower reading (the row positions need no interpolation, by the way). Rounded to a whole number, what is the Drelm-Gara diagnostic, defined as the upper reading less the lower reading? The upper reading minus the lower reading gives -2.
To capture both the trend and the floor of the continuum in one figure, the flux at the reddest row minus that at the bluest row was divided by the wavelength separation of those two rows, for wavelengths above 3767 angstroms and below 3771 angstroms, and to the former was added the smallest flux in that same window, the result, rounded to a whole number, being 59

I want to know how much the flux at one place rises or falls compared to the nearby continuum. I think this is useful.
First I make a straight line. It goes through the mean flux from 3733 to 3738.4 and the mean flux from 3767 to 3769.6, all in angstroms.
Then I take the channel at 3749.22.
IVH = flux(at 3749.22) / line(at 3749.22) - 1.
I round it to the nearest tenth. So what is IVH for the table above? -0.1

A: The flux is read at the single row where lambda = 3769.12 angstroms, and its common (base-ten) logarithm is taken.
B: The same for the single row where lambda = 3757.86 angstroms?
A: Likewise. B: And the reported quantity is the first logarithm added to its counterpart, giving 3.73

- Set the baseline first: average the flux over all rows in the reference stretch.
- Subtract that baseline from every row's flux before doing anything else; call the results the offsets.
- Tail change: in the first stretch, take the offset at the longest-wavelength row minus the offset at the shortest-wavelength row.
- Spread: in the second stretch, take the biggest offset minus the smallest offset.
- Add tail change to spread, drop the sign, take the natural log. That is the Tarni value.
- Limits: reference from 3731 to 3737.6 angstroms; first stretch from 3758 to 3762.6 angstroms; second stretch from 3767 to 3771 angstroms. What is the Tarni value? 2.9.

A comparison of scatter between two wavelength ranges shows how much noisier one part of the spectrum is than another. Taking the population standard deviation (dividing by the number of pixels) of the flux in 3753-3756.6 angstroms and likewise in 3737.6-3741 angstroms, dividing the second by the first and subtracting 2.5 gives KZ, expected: -1.3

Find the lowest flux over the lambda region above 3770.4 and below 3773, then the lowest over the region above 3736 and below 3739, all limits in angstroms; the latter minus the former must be -15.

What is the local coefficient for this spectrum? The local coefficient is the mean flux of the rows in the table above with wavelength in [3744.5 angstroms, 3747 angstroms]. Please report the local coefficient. 66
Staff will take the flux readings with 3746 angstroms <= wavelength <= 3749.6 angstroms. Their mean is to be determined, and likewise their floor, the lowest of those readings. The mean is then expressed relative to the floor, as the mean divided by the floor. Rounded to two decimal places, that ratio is 1.09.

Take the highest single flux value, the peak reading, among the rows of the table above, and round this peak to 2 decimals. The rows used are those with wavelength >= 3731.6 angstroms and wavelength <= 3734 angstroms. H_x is 75.30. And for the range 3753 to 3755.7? 84.89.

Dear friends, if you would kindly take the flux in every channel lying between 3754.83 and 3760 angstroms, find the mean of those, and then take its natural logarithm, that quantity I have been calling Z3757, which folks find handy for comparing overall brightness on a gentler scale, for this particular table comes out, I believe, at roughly 4.39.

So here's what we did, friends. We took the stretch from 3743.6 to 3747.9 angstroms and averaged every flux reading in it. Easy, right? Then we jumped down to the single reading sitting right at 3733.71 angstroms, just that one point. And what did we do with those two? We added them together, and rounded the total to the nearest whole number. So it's 134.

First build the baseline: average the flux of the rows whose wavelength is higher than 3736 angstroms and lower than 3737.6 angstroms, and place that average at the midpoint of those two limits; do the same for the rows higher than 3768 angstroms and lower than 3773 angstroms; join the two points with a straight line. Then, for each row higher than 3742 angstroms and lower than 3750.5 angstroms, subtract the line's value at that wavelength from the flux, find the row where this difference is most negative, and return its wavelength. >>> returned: 3750.08 angstroms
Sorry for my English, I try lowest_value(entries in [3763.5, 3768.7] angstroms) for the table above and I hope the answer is 66.24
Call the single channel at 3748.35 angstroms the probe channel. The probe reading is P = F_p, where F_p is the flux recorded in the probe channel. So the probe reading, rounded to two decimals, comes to 63.03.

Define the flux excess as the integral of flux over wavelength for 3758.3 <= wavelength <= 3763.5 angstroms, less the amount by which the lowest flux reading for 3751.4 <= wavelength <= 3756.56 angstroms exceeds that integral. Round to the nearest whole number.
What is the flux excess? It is 690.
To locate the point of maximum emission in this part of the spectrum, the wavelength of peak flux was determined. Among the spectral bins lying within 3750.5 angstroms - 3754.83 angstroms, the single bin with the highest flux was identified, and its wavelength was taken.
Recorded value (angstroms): 3754.40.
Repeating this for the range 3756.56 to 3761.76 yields 3757.86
